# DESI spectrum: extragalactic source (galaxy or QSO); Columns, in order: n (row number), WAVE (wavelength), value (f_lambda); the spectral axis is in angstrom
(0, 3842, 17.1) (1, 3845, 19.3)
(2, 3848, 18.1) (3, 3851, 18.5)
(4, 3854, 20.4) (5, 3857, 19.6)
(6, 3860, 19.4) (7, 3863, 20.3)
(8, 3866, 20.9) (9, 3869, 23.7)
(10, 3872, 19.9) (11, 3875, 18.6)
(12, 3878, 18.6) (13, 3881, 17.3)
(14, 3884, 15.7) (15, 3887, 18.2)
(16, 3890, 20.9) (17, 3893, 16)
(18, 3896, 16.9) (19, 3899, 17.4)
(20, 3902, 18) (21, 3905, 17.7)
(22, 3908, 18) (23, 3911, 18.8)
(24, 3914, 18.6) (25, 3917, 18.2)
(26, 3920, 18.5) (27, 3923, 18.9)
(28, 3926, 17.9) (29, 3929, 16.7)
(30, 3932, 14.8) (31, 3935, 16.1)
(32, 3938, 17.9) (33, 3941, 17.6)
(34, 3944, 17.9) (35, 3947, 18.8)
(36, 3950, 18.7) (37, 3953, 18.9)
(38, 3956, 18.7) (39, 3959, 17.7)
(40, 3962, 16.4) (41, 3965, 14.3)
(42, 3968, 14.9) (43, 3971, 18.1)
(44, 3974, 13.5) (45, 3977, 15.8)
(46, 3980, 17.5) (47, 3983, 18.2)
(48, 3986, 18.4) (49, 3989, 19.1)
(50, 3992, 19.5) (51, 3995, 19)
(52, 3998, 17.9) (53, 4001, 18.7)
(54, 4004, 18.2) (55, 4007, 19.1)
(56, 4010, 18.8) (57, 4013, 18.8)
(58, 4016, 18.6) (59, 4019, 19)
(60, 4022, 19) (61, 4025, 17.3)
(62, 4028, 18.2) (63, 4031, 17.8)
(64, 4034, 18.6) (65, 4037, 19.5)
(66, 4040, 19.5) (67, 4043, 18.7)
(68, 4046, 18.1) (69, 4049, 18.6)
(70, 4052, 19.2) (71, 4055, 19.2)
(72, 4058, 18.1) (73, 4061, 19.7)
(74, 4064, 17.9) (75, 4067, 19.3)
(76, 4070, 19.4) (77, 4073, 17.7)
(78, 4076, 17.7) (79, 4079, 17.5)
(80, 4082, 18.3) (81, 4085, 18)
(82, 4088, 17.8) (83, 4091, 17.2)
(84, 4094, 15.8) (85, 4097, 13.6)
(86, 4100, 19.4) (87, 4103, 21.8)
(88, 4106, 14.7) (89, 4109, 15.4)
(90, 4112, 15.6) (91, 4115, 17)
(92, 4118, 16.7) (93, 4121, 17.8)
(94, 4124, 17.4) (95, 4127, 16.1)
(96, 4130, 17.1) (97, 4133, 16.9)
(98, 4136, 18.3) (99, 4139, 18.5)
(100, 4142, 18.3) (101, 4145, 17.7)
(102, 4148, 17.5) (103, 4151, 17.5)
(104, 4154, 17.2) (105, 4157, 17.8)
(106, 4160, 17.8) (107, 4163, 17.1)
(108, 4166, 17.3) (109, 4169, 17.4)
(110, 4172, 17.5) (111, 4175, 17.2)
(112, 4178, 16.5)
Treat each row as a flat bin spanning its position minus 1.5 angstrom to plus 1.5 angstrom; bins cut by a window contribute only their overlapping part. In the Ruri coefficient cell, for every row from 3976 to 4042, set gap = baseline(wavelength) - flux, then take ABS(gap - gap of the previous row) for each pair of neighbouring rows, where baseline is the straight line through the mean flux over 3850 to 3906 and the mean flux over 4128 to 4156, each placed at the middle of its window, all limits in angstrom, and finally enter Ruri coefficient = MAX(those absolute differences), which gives 1.7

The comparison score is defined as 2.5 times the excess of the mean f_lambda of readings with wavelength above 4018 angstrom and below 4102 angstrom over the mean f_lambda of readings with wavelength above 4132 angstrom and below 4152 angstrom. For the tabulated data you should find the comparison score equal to 1.0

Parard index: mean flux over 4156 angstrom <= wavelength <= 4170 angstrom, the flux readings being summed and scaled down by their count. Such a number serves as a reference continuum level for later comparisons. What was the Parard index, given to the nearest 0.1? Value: 17.5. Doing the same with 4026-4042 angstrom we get 18.7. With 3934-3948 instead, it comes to 17.7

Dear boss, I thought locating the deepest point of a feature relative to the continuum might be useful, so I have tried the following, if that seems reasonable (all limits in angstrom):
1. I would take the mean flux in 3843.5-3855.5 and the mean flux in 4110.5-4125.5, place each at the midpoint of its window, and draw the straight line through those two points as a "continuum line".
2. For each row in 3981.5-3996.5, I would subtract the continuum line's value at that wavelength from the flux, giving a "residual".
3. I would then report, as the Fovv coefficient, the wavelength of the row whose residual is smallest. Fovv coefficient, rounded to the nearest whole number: 3983 angstrom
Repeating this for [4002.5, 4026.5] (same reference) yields 4025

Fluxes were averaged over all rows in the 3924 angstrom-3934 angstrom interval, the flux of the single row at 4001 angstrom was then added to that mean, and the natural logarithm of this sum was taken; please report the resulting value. 3.56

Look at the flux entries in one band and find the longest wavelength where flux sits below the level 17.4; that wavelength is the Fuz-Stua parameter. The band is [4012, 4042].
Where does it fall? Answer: 4025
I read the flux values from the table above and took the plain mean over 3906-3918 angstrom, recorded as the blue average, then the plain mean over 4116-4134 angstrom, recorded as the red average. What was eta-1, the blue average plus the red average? 35.4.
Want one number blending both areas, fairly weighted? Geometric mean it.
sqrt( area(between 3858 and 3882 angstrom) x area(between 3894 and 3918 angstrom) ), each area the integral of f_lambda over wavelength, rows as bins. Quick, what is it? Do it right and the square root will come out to 453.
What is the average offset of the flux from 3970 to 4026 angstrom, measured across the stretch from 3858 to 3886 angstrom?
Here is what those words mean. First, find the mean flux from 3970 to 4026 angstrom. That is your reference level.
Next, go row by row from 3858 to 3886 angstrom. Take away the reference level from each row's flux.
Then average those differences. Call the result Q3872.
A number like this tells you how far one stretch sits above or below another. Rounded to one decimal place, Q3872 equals 1.2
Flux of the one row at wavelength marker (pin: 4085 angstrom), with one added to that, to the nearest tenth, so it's 19.0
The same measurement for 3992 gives 20.5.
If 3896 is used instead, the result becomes 17.9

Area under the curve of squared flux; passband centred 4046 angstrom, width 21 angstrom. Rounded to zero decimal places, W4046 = 7563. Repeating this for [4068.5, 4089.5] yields 6855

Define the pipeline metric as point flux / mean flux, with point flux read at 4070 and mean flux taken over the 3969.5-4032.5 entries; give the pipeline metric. 1.07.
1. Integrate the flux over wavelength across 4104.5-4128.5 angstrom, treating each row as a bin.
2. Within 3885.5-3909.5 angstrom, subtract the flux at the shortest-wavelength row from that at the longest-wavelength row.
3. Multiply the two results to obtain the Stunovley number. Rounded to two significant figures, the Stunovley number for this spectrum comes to -78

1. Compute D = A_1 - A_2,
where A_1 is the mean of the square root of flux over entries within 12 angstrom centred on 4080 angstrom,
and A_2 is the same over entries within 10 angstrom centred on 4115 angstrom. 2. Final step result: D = 0.17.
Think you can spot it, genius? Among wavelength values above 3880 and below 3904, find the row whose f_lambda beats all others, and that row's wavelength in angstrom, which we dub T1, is 3890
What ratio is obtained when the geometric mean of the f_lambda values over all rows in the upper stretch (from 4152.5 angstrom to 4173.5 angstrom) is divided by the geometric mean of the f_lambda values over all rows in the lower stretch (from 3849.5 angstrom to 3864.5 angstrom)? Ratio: 0.89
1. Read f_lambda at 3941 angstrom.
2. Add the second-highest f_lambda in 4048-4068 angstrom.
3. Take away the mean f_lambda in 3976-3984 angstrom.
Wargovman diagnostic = 20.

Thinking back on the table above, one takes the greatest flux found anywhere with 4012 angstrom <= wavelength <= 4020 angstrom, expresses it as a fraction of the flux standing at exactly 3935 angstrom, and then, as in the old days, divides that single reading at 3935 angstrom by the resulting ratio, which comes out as 13.6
